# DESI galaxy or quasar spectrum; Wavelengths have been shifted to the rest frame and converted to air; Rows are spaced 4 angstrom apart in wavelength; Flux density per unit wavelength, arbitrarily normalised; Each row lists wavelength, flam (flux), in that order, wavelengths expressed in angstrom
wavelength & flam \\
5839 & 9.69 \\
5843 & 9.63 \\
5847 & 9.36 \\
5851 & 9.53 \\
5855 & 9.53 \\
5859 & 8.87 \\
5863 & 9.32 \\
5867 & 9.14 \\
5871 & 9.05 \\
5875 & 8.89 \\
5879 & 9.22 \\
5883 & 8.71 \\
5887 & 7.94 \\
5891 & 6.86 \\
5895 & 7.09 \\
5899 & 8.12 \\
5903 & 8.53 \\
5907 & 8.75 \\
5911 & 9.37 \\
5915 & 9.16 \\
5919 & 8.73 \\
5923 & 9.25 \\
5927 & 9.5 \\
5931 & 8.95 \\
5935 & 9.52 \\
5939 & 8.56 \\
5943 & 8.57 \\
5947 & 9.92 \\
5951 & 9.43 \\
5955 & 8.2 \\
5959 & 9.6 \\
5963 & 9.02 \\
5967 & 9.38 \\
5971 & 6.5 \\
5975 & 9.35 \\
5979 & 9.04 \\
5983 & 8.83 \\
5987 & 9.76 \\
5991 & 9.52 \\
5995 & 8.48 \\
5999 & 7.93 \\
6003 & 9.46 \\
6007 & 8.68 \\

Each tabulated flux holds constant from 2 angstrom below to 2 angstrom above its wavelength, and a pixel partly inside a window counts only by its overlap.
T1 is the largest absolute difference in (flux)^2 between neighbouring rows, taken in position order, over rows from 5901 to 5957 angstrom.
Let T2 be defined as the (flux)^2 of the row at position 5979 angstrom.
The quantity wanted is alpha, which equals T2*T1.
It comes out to 2040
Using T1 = 25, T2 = 82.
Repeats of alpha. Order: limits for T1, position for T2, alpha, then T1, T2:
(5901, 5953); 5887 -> 1574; 25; 63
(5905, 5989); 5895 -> 2299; 46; 50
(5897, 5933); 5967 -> 988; 11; 88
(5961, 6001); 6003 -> 4093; 46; 89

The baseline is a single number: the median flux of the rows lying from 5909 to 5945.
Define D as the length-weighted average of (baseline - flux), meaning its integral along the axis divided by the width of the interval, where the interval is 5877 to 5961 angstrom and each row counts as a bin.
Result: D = 0.40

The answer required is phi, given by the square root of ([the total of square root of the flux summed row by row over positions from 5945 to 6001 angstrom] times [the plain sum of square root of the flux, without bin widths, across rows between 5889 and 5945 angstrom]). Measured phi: 41.4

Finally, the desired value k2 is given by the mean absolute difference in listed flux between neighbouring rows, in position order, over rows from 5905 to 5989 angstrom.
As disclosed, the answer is 0.84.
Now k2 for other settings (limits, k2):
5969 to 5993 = 0.91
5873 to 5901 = 0.66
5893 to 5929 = 0.46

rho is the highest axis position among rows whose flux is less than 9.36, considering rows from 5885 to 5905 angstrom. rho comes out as 5903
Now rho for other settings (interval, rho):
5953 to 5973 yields 5971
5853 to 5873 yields 5871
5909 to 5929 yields 5923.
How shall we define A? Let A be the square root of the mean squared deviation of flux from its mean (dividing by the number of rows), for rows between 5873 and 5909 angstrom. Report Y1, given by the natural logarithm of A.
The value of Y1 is -0.3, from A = 0.8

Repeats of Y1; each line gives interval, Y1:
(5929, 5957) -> -0.6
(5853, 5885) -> -1.4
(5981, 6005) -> -0.4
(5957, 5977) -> 0.1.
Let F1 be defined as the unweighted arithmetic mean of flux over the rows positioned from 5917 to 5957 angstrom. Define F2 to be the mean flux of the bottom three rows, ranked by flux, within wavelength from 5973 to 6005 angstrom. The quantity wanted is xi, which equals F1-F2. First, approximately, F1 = 9.06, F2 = 8.4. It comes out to 0.6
